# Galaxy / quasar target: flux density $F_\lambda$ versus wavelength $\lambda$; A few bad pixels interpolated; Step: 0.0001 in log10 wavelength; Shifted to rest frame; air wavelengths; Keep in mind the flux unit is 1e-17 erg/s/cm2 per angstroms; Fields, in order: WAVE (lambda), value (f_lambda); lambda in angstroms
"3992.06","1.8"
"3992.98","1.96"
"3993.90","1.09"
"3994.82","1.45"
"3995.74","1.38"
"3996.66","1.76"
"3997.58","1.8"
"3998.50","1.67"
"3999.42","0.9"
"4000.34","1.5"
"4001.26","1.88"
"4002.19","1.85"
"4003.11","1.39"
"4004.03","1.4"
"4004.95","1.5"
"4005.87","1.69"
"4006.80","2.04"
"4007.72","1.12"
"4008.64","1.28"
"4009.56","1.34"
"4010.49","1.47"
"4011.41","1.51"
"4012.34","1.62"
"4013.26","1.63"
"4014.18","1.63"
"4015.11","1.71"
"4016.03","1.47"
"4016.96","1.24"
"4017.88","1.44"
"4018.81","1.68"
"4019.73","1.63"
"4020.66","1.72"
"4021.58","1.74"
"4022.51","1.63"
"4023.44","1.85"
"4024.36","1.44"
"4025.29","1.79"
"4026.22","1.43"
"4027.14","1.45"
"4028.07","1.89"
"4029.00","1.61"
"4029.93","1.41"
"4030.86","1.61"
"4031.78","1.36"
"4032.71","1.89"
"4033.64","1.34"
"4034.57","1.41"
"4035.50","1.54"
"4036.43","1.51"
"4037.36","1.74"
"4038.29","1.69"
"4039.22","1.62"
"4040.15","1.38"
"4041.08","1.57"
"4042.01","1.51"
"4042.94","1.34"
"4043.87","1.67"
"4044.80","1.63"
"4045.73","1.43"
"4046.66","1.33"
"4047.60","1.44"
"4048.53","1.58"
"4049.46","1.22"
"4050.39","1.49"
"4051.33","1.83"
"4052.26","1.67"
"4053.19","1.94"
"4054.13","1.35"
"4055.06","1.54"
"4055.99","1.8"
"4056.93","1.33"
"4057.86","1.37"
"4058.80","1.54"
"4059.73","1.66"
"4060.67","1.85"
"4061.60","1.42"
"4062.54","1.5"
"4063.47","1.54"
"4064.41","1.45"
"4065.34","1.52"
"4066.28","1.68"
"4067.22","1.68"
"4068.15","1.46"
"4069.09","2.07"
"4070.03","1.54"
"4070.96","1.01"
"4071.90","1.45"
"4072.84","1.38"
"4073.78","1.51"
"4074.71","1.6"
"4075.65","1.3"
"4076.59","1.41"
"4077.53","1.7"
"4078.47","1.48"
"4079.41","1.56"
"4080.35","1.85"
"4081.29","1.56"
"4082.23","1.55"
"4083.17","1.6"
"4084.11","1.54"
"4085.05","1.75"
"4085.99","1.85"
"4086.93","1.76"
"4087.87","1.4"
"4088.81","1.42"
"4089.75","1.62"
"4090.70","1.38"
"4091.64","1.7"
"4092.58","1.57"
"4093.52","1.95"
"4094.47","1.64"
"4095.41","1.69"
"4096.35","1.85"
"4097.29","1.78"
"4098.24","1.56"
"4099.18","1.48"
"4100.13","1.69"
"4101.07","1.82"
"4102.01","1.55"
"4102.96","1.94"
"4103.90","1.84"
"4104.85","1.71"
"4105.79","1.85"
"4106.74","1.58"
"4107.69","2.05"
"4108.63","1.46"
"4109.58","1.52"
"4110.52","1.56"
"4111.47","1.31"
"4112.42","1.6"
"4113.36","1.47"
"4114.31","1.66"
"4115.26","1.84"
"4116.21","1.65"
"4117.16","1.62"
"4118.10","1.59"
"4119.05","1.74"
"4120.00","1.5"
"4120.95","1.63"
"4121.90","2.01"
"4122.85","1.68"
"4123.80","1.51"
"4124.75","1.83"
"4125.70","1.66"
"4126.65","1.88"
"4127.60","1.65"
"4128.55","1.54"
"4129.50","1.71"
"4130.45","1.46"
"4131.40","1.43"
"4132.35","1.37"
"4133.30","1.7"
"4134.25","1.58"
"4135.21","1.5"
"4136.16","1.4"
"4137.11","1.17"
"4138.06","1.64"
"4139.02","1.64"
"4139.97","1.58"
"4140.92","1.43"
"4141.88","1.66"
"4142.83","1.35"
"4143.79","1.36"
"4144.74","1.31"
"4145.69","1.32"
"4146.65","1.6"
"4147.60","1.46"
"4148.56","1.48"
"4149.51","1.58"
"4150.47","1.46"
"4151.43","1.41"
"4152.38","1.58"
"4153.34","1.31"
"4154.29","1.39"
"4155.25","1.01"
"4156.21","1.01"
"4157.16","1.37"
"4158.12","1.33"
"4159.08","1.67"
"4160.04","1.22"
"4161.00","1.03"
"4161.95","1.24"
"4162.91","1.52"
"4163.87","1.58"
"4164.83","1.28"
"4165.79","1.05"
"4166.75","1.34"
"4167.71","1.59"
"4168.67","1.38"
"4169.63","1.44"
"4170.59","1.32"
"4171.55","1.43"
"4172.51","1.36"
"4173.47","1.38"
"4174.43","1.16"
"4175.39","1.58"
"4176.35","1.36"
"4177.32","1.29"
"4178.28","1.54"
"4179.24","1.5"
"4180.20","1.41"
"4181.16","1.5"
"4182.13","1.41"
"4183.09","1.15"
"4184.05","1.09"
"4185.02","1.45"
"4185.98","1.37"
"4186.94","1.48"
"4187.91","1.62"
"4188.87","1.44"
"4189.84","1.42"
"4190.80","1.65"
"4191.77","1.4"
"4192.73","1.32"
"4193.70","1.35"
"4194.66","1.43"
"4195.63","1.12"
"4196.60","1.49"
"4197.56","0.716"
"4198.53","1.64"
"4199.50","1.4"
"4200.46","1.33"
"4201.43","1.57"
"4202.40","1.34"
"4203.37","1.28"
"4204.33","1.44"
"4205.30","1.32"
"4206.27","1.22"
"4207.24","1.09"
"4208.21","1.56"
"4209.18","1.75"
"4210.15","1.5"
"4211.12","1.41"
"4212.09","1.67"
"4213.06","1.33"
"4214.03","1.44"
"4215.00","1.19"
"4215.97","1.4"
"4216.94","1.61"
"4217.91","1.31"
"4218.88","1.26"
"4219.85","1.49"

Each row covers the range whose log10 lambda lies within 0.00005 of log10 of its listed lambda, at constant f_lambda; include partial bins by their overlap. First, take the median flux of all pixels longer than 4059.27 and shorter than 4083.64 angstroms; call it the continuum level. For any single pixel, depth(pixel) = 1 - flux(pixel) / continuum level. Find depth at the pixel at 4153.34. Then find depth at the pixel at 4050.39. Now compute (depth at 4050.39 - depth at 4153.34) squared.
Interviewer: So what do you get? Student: 0.014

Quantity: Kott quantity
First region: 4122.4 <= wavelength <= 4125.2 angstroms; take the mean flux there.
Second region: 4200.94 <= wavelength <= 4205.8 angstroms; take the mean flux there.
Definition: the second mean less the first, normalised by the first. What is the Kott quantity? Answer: -0.17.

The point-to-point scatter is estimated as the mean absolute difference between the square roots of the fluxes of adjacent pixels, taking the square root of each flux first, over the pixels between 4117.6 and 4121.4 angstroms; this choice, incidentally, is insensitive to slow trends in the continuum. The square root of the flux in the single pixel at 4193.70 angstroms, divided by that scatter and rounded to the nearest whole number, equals 17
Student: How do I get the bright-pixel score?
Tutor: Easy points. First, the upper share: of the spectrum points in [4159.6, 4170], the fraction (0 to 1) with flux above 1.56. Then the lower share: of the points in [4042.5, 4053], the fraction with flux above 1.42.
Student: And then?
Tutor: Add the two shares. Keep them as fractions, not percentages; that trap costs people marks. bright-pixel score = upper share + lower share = 0.9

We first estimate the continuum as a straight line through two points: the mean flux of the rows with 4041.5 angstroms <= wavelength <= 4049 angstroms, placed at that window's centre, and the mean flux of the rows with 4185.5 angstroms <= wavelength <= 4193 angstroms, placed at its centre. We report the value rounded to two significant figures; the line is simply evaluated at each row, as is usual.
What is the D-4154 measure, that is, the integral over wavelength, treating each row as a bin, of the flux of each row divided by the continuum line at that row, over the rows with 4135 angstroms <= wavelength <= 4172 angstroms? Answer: 35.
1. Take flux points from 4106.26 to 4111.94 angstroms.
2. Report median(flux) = 1.54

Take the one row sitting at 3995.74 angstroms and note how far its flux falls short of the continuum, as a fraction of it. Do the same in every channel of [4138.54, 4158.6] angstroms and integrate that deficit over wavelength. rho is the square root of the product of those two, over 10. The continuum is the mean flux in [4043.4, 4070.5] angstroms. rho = 0.050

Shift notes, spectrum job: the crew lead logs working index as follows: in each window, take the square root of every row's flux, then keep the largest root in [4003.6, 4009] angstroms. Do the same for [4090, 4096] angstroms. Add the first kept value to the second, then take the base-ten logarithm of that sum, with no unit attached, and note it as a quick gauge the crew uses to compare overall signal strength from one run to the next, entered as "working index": 0.451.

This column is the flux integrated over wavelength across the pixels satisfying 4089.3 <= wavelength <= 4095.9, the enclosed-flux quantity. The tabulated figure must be 10.9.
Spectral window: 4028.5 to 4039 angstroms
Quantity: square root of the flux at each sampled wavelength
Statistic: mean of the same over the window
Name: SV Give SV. 1.25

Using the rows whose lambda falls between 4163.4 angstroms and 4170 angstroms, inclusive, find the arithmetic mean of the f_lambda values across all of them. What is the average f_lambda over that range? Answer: 1.38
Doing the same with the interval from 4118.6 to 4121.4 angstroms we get 1.62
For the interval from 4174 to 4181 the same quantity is 1.41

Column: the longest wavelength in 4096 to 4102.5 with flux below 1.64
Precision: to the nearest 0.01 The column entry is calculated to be 4102.01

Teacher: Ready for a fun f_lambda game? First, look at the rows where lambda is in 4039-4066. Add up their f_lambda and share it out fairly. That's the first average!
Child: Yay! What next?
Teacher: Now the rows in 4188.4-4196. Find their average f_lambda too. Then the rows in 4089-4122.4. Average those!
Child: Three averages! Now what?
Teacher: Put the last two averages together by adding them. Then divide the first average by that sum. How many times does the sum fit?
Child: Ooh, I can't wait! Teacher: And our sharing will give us 0.502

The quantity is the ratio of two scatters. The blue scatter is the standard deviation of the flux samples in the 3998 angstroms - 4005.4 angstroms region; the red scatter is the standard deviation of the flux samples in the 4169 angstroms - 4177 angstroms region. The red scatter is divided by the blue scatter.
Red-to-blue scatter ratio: 0.38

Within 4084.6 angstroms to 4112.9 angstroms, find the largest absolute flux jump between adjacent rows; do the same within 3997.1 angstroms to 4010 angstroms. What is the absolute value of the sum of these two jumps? 1.51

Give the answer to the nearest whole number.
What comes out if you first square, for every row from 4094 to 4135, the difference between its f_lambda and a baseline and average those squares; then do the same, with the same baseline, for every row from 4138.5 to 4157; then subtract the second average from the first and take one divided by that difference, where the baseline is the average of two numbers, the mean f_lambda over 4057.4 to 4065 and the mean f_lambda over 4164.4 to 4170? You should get 25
